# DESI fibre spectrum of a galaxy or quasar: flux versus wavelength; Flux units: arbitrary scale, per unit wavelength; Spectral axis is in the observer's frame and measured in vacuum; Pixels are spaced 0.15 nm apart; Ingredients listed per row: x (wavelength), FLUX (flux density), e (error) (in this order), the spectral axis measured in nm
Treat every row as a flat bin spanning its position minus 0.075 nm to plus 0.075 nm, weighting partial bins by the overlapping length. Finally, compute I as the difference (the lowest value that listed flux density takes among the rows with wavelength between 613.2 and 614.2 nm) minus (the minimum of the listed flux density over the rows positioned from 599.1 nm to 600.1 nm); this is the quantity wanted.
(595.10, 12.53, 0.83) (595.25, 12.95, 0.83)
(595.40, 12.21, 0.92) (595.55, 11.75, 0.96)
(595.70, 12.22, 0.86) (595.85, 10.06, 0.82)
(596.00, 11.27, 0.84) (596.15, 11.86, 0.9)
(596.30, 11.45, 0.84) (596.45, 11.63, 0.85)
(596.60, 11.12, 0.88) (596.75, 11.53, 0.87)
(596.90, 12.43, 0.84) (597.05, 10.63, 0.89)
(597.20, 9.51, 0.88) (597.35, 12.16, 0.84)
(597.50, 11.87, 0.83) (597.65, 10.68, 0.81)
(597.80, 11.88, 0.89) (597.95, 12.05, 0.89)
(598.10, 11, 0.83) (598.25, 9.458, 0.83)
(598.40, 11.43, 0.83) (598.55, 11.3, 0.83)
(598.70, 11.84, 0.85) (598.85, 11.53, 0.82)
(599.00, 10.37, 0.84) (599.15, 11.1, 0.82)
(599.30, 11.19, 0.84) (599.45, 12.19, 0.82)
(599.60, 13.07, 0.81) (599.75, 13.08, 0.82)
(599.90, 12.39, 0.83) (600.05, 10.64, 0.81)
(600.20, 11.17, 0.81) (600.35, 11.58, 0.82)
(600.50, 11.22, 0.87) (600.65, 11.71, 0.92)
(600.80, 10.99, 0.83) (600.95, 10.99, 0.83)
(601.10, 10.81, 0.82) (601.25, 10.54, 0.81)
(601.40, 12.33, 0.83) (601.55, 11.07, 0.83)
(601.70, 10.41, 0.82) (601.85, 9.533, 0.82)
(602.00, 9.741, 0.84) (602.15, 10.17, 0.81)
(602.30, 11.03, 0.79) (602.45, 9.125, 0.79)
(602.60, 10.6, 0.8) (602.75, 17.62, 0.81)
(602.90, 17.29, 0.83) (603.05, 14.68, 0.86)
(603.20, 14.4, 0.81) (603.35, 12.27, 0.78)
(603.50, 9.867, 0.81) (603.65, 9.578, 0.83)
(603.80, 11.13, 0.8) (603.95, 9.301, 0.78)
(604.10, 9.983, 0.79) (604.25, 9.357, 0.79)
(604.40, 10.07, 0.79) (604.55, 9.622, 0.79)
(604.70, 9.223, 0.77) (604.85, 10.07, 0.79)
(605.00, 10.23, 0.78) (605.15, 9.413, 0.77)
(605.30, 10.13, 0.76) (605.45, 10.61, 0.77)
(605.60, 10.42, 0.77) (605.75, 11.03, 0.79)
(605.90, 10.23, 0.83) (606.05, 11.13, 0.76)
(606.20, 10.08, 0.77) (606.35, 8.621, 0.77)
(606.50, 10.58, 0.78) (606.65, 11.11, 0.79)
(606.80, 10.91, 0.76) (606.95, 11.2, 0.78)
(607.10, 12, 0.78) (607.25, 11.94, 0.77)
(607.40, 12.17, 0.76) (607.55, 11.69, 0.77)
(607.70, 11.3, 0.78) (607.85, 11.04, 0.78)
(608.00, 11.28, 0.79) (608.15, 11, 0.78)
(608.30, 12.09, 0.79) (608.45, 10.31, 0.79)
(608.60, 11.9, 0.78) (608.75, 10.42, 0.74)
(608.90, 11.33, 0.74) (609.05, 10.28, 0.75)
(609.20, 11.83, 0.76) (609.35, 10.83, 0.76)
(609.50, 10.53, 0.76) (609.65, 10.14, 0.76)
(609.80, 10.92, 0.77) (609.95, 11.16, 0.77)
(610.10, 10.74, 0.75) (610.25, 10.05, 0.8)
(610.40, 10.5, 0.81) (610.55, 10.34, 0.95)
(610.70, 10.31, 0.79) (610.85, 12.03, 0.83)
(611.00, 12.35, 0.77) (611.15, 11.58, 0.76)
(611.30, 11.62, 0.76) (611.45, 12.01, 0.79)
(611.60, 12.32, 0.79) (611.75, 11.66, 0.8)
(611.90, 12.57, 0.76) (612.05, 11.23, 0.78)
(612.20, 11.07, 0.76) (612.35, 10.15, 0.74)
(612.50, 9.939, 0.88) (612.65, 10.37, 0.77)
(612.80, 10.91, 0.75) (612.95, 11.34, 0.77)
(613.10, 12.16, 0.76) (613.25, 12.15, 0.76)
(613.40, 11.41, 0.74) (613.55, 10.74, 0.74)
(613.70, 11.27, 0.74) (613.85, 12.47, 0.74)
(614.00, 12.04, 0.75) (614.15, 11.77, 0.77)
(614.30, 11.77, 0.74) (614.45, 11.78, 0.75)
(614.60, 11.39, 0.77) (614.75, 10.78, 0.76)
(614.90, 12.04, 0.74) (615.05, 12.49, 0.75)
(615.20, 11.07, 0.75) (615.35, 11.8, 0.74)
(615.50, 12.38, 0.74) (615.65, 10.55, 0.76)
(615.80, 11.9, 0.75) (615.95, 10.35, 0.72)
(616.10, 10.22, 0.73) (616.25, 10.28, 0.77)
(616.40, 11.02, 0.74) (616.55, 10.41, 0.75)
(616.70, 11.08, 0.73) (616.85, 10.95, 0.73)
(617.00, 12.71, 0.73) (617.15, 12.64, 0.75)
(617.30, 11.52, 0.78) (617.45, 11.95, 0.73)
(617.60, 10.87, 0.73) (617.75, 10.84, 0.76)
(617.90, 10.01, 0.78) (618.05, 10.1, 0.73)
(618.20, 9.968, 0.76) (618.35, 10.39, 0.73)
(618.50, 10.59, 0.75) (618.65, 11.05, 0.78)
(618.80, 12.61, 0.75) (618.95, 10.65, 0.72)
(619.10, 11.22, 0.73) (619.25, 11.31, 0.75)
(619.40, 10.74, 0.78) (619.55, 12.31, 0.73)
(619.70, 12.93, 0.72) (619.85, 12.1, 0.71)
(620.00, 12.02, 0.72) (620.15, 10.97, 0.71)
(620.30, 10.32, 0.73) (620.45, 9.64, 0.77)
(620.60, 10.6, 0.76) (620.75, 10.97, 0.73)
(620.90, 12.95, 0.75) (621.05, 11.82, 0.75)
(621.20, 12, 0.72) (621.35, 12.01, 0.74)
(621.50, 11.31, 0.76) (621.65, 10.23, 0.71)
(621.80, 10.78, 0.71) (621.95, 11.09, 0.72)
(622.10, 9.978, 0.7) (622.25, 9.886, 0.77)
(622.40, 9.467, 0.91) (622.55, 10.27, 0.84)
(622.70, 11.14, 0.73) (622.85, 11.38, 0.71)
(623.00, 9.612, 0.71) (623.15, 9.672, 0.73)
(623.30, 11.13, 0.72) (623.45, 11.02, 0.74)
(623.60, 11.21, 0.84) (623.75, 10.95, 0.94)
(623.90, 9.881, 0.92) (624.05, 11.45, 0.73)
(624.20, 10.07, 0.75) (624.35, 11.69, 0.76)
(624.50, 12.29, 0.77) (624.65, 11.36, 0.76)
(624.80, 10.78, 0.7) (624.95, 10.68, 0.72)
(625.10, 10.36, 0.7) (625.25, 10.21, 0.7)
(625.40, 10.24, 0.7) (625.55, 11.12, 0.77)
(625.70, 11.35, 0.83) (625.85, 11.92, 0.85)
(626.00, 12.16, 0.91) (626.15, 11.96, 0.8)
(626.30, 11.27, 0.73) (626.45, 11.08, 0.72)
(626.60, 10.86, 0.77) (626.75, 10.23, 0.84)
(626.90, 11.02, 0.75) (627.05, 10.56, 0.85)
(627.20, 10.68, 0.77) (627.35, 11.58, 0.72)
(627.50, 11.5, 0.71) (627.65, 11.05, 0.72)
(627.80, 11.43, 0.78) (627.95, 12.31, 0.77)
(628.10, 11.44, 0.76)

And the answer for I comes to 0.1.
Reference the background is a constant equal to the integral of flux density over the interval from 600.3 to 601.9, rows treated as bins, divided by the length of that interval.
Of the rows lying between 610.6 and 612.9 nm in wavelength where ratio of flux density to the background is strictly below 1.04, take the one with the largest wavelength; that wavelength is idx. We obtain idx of 612.80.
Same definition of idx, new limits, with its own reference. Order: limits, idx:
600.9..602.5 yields 602.45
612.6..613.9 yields 613.70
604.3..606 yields 605.90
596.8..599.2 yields 599.15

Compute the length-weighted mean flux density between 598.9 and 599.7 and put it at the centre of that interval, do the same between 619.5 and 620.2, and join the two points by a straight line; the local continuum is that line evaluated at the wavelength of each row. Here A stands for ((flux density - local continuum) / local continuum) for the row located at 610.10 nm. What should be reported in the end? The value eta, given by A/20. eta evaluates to -0.005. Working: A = -0.10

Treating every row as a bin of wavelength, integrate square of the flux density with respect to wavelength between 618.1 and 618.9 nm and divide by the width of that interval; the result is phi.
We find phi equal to 119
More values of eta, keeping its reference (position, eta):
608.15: -0.004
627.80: -0.003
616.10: -0.007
